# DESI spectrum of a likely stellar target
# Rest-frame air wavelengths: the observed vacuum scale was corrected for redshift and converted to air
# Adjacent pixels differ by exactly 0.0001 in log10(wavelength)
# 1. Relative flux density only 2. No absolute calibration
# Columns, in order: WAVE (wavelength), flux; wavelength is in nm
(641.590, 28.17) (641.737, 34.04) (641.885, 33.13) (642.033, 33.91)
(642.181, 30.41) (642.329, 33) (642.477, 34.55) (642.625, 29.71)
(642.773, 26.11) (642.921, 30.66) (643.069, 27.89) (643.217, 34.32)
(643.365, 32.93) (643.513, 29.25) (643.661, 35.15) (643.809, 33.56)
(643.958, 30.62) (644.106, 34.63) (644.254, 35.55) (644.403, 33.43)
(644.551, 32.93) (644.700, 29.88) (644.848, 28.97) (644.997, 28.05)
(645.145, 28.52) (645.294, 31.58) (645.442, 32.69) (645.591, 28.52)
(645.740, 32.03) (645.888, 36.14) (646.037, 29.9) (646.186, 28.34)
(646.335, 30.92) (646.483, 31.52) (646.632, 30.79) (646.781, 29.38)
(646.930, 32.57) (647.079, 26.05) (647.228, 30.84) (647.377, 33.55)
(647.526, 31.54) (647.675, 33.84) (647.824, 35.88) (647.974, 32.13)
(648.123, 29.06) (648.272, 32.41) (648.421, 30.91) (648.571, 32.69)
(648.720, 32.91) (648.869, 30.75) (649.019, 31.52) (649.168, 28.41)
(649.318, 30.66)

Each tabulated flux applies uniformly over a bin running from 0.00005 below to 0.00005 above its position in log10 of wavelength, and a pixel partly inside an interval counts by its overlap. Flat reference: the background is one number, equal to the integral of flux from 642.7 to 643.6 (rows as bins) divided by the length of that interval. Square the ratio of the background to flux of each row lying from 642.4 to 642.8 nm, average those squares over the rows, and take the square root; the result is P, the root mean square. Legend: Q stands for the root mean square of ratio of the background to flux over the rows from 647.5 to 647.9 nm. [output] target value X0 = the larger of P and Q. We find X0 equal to 1.03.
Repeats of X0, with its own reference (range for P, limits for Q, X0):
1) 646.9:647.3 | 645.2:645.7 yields 1.03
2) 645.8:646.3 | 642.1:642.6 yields 0.98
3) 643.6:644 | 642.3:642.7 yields 0.94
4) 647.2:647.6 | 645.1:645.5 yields 0.98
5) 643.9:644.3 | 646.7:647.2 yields 1.05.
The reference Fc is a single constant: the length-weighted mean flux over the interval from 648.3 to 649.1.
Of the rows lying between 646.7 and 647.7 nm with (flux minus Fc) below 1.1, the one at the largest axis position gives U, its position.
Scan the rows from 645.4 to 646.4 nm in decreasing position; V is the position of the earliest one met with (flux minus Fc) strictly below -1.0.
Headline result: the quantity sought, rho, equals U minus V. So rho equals 1.34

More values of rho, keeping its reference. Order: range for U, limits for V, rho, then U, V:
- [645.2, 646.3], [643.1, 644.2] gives 2.23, 646.186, 643.958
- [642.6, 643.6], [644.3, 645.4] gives -1.63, 643.513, 645.145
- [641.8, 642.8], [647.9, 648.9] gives -6.10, 642.773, 648.869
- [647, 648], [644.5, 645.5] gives 2.83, 647.974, 645.145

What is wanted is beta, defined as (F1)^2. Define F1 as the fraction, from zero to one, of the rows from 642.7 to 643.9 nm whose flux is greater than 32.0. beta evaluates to 0.25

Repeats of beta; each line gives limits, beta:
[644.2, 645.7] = 0.16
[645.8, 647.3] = 0.04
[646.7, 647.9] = 0.25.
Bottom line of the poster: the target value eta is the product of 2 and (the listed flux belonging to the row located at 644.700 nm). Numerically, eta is 60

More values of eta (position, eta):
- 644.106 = 69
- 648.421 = 62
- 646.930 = 65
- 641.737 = 68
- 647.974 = 64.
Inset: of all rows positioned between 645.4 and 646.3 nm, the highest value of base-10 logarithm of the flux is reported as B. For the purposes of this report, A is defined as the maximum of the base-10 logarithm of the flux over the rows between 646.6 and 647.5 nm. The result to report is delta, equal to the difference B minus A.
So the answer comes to 0.03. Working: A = 1.53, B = 1.56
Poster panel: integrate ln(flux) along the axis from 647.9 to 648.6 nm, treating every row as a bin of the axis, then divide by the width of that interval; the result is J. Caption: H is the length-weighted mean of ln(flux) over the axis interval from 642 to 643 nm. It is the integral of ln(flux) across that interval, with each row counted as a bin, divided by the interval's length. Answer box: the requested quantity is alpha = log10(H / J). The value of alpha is -0.002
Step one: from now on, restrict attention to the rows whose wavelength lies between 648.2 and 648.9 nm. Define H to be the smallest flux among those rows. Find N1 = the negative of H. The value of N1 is -31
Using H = 30.75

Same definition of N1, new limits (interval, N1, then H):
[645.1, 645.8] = -29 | 28.52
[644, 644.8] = -30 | 29.88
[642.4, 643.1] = -26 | 26.11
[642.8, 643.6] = -28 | 27.89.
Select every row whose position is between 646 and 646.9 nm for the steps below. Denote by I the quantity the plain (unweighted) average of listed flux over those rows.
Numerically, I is 30.1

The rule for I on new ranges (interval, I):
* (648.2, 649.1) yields 31.9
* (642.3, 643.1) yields 30.3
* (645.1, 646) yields 31.6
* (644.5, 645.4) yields 30.0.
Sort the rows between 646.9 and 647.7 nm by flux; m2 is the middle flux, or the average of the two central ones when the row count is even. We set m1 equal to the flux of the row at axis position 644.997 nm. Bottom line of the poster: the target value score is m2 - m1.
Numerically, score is 4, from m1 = 28.05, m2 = 32.1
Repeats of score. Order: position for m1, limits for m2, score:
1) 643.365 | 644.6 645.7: -4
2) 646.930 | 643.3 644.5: 1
